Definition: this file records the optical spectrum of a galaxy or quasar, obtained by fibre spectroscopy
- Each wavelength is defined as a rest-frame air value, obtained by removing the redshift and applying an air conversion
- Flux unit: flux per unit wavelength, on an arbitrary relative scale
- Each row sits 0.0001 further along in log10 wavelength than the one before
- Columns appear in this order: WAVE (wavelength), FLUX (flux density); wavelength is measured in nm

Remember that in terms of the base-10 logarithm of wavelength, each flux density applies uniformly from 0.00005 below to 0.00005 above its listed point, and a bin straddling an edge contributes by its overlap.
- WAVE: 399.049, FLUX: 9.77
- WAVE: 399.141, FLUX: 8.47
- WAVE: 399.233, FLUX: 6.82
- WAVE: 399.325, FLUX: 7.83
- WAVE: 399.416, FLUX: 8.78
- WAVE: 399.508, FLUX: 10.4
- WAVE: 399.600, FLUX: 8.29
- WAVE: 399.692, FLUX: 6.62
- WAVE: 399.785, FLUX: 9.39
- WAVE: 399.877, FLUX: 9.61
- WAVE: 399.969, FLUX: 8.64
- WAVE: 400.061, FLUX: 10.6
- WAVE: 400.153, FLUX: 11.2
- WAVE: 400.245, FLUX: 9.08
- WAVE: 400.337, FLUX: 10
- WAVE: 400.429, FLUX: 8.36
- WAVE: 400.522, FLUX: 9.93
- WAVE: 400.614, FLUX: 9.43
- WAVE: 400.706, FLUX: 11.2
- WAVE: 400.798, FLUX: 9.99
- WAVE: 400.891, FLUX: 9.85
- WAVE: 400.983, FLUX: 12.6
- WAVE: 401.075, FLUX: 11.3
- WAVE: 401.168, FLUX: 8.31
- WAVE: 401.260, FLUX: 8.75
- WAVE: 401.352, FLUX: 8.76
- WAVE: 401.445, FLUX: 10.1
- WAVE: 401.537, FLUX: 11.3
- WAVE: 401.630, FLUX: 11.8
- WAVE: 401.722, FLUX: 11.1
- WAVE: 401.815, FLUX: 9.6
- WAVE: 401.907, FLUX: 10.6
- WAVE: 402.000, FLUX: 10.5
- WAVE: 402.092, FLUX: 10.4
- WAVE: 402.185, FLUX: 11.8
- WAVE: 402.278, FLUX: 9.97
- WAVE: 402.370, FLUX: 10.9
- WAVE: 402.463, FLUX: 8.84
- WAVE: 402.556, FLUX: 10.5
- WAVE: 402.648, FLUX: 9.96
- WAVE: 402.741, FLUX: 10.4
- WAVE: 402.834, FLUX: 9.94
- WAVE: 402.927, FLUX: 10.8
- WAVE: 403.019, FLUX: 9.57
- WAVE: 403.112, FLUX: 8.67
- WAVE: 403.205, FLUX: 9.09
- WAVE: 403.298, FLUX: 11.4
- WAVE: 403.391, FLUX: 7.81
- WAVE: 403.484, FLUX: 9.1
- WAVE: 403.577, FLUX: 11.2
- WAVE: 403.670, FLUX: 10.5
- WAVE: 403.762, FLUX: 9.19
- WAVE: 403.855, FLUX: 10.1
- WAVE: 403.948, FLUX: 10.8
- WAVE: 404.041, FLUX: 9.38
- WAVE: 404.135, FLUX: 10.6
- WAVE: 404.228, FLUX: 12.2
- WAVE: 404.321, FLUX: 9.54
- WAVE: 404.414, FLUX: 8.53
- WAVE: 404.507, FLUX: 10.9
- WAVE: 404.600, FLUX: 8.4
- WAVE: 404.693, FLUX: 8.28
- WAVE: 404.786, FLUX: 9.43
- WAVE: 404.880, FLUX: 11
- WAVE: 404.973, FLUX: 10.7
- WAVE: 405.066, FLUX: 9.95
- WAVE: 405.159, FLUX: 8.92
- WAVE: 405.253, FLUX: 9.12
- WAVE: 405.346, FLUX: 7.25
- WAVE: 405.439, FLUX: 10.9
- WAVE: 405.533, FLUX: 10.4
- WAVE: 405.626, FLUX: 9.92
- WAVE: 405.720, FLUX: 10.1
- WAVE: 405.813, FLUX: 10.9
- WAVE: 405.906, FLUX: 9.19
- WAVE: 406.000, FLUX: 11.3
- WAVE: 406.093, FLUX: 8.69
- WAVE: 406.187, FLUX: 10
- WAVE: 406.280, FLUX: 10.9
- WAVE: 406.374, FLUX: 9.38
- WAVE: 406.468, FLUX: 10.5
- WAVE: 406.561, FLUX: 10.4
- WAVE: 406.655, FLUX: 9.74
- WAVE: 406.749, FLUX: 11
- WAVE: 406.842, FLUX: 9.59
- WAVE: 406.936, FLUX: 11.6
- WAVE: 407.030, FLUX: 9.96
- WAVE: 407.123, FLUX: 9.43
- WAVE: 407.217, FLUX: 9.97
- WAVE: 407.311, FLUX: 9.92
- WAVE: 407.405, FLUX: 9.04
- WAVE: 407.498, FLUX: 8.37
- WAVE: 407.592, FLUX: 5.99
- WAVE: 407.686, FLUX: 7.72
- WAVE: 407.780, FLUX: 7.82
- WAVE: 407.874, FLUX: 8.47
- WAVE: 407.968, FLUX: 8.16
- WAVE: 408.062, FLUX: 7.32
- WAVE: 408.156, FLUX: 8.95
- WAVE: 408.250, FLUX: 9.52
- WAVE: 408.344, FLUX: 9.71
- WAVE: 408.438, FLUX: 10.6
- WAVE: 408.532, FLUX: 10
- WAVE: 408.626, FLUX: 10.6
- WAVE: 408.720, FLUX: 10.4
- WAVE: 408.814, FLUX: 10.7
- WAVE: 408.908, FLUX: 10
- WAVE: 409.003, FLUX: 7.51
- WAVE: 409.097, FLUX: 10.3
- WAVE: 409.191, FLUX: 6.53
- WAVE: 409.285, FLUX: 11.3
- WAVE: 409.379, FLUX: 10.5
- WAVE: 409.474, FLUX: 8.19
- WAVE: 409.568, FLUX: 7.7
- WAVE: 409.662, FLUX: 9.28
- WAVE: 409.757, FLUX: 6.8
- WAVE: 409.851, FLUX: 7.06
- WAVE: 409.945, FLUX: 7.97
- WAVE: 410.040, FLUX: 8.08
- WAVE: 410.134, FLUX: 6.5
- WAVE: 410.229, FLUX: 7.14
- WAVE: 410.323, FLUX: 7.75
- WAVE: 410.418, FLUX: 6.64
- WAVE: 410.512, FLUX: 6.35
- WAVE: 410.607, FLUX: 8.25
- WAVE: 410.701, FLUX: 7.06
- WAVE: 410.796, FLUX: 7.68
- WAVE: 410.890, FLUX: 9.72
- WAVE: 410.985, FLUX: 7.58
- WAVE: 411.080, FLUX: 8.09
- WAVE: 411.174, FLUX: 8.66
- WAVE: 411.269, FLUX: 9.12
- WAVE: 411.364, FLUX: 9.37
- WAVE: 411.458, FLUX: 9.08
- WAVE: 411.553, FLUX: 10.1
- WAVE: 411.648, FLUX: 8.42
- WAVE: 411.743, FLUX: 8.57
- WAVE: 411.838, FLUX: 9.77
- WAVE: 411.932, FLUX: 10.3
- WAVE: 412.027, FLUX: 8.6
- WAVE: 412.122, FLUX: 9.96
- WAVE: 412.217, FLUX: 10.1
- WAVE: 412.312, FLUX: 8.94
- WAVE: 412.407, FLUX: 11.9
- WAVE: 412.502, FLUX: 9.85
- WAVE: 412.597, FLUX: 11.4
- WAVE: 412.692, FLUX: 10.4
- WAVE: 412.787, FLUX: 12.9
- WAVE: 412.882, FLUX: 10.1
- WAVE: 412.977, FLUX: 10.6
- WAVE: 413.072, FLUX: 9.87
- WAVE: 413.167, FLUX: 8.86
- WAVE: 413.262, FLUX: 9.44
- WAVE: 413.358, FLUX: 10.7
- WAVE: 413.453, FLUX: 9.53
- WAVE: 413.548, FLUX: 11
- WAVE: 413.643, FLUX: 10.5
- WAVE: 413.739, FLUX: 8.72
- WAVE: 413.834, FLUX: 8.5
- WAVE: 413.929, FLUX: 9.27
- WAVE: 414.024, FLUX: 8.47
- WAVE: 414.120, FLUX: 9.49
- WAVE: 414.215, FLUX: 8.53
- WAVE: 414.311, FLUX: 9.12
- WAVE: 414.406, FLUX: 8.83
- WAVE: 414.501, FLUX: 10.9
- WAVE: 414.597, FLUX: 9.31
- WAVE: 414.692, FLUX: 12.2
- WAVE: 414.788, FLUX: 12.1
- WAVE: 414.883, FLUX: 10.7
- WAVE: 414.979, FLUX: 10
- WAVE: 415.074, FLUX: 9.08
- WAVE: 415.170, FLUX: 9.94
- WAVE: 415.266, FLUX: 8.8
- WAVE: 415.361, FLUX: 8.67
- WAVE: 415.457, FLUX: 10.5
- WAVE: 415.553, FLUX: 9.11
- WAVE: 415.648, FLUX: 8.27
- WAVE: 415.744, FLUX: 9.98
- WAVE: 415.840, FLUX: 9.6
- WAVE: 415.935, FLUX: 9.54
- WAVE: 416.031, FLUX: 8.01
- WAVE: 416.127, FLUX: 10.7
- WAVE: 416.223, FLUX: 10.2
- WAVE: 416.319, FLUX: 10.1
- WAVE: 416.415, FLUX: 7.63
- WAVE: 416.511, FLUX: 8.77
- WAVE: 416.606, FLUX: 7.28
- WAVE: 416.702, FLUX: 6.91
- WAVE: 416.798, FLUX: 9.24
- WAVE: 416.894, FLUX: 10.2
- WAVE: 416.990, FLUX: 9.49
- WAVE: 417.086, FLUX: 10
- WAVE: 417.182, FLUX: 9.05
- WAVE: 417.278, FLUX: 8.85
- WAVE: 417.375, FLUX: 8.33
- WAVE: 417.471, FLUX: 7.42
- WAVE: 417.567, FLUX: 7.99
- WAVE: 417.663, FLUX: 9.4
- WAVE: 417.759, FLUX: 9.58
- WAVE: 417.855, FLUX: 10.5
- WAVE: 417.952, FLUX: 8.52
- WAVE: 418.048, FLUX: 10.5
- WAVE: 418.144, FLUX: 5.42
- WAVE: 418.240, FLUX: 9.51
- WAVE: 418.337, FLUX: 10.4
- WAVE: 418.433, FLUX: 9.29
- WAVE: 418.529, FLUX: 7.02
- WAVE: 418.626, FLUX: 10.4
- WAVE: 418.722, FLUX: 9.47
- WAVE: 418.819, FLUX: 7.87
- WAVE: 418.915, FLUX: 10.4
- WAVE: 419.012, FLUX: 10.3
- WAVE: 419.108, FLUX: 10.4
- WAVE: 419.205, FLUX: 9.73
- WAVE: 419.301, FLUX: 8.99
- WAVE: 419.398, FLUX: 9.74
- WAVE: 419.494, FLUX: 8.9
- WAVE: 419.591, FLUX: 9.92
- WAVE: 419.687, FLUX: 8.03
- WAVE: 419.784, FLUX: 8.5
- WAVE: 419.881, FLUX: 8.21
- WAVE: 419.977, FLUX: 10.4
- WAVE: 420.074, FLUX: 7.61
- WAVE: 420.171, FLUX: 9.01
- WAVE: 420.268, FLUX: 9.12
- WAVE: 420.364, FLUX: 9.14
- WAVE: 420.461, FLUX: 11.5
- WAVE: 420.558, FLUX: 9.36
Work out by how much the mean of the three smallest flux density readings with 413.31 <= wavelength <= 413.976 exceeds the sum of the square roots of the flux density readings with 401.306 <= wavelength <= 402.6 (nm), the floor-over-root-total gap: -36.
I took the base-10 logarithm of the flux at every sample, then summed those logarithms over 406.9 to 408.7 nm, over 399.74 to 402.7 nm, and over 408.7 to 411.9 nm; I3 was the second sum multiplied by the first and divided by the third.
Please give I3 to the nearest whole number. 19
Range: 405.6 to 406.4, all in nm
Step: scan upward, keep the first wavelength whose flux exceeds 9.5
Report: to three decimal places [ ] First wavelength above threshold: 405.626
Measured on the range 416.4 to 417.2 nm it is 416.894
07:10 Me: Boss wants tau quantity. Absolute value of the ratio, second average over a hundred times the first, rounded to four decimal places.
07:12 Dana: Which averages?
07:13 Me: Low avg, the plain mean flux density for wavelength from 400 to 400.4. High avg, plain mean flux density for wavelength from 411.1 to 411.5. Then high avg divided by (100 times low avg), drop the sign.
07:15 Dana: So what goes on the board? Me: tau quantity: 0.0089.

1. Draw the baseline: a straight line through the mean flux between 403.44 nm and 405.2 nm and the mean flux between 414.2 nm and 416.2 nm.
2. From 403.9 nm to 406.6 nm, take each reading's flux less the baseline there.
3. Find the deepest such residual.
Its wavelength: 405.346 nm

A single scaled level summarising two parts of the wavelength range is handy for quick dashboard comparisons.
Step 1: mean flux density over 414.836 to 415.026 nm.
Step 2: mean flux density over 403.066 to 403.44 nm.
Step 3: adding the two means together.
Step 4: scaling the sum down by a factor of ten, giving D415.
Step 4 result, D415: 1.96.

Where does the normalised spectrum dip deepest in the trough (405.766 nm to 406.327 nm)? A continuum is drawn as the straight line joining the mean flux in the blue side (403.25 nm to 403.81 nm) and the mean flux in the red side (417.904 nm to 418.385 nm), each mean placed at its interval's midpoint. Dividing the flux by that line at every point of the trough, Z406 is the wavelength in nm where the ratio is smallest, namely 406.093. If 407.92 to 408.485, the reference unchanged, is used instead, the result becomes 408.062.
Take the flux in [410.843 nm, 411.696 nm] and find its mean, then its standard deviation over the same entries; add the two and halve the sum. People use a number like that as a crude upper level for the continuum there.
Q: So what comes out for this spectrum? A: 4.8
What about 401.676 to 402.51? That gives 5.6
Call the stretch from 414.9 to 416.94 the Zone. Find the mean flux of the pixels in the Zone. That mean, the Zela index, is 9.2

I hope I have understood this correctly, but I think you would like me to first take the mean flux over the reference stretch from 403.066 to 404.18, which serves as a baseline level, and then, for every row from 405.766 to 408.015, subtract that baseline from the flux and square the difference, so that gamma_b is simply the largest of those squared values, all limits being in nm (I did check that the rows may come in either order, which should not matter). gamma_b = 15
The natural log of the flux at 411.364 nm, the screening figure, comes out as 2.24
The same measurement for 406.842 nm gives 2.26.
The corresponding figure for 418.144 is 1.69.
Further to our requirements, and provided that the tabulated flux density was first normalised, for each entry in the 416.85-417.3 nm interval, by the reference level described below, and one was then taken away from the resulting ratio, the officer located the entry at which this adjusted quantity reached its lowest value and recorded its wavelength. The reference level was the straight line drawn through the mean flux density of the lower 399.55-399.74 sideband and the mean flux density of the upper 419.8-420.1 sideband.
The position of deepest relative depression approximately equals 417.278 nm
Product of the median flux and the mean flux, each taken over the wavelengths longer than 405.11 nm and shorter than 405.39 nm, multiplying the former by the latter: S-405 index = 75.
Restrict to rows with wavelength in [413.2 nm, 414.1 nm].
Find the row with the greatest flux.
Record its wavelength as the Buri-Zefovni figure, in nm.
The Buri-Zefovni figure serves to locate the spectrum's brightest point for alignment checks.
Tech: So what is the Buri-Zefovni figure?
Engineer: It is 413.548 nm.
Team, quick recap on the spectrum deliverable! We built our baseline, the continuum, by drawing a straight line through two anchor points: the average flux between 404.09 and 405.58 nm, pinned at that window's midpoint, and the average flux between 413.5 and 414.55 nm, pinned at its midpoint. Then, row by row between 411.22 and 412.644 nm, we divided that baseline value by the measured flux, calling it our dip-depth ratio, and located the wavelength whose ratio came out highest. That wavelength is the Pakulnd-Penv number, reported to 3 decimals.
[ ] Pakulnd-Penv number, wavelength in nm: 411.648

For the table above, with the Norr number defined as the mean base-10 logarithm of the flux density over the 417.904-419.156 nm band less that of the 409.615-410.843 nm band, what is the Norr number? 0.088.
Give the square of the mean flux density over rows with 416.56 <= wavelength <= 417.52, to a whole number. 75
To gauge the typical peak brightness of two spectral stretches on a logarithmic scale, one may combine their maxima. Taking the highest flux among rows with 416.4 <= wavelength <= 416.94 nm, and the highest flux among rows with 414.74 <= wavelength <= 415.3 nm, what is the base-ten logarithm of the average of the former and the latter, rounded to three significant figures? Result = 1.05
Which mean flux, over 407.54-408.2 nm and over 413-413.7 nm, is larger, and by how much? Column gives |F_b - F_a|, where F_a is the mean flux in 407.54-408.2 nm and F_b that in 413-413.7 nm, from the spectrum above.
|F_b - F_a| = 2.2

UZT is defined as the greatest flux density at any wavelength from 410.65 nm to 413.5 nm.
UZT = 12.9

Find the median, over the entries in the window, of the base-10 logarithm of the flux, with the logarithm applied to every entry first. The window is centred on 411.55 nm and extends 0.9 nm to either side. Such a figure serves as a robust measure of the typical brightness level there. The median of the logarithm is 0.958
